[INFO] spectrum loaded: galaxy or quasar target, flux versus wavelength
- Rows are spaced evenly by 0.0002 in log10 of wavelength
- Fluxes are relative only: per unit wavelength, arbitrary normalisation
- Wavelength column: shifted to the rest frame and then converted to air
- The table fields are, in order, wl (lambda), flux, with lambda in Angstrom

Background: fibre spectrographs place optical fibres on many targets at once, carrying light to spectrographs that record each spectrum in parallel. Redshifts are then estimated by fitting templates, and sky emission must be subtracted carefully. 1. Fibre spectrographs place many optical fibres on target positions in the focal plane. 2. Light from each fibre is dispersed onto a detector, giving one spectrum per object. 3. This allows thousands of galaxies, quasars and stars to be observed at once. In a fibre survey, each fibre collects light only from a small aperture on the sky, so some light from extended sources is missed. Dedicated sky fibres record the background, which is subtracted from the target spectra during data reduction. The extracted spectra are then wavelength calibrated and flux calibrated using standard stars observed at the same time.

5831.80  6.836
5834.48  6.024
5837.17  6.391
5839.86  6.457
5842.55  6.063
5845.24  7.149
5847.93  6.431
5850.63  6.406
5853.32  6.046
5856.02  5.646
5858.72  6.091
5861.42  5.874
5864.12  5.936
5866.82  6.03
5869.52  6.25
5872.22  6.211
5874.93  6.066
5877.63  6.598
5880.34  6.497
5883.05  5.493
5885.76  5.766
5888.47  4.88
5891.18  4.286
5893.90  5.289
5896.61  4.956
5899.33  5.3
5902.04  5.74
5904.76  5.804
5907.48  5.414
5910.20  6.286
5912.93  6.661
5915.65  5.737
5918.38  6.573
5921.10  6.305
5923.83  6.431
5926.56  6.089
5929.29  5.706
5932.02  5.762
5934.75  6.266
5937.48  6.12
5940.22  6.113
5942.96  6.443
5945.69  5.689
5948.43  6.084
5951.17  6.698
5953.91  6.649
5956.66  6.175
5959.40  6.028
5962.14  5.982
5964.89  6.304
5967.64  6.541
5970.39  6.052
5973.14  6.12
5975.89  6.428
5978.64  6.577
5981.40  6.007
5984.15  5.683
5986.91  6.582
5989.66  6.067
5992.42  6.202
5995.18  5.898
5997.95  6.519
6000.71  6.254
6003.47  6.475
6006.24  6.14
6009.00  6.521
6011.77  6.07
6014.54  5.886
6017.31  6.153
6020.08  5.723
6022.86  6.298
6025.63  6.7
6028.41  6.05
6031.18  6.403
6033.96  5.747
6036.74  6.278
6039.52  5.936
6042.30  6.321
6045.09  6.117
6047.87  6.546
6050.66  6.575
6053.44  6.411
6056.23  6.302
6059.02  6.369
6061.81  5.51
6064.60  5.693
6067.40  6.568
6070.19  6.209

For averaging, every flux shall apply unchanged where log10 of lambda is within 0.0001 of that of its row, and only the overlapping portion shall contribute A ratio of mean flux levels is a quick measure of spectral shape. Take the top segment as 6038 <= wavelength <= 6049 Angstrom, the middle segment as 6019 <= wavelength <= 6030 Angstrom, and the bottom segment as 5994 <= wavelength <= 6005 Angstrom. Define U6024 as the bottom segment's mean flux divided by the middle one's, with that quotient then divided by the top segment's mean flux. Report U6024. 0.163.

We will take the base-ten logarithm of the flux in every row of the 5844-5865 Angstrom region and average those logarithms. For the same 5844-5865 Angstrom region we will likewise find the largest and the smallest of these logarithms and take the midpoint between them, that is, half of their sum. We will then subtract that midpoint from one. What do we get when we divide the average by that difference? 4.0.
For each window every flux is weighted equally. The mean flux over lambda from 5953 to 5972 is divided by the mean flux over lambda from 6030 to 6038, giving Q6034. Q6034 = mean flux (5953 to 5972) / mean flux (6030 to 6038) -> 1.02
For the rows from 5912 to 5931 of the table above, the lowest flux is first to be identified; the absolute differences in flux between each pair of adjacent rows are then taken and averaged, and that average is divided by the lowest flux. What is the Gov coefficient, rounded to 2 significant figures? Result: 0.084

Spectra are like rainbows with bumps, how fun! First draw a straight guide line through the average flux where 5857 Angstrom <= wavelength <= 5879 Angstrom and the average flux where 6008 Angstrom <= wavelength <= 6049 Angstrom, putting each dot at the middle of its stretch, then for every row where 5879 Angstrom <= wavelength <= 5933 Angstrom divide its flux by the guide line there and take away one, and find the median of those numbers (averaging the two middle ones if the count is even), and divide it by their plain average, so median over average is 1.0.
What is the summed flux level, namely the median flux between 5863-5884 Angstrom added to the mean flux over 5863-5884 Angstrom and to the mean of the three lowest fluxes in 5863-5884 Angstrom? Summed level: 18.1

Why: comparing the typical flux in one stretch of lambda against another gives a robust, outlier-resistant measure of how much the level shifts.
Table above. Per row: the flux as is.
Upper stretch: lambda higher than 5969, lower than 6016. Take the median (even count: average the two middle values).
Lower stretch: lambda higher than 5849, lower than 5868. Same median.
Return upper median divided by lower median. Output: 1.02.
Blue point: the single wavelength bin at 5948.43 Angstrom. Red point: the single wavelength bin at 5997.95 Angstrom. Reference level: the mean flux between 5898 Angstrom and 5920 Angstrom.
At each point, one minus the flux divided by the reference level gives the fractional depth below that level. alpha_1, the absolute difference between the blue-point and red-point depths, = 0.073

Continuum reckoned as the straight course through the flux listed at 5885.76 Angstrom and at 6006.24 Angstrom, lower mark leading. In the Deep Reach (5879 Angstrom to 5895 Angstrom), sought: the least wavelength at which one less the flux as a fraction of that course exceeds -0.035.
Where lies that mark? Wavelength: 5883.05 Angstrom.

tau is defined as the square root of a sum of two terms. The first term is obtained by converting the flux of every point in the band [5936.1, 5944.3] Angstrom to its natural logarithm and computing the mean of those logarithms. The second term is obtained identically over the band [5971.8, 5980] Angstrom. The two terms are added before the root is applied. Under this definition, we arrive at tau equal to 1.918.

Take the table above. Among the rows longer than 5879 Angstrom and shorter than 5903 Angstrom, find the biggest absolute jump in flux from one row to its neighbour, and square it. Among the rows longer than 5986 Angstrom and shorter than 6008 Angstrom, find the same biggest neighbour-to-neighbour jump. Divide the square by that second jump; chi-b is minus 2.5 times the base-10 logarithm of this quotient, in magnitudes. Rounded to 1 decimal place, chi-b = -0.5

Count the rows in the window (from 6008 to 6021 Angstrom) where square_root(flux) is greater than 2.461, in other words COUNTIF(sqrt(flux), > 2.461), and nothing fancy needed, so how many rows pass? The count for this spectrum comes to 3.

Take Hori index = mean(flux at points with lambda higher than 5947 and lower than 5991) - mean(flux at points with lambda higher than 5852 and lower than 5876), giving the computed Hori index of 0.23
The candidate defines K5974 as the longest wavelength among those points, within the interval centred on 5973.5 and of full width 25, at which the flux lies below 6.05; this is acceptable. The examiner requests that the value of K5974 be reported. 5984.15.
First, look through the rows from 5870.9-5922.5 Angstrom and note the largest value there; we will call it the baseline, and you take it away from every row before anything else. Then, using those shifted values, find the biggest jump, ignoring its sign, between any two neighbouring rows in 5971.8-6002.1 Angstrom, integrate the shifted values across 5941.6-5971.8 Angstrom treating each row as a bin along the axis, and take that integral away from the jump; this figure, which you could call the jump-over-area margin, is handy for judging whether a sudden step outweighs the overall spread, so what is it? 13.6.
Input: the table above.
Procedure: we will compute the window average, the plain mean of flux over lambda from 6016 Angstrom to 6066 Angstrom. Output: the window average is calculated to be 6.174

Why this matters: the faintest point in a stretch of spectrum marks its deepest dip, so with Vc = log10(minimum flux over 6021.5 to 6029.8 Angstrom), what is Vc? 0.782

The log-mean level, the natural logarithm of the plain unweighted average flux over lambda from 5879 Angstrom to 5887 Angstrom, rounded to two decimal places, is 1.78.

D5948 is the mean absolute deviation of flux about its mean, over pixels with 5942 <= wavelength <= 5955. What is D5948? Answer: 0.34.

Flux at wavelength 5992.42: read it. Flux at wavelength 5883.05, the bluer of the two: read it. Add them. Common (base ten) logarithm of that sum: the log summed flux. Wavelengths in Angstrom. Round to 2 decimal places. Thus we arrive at 1.07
